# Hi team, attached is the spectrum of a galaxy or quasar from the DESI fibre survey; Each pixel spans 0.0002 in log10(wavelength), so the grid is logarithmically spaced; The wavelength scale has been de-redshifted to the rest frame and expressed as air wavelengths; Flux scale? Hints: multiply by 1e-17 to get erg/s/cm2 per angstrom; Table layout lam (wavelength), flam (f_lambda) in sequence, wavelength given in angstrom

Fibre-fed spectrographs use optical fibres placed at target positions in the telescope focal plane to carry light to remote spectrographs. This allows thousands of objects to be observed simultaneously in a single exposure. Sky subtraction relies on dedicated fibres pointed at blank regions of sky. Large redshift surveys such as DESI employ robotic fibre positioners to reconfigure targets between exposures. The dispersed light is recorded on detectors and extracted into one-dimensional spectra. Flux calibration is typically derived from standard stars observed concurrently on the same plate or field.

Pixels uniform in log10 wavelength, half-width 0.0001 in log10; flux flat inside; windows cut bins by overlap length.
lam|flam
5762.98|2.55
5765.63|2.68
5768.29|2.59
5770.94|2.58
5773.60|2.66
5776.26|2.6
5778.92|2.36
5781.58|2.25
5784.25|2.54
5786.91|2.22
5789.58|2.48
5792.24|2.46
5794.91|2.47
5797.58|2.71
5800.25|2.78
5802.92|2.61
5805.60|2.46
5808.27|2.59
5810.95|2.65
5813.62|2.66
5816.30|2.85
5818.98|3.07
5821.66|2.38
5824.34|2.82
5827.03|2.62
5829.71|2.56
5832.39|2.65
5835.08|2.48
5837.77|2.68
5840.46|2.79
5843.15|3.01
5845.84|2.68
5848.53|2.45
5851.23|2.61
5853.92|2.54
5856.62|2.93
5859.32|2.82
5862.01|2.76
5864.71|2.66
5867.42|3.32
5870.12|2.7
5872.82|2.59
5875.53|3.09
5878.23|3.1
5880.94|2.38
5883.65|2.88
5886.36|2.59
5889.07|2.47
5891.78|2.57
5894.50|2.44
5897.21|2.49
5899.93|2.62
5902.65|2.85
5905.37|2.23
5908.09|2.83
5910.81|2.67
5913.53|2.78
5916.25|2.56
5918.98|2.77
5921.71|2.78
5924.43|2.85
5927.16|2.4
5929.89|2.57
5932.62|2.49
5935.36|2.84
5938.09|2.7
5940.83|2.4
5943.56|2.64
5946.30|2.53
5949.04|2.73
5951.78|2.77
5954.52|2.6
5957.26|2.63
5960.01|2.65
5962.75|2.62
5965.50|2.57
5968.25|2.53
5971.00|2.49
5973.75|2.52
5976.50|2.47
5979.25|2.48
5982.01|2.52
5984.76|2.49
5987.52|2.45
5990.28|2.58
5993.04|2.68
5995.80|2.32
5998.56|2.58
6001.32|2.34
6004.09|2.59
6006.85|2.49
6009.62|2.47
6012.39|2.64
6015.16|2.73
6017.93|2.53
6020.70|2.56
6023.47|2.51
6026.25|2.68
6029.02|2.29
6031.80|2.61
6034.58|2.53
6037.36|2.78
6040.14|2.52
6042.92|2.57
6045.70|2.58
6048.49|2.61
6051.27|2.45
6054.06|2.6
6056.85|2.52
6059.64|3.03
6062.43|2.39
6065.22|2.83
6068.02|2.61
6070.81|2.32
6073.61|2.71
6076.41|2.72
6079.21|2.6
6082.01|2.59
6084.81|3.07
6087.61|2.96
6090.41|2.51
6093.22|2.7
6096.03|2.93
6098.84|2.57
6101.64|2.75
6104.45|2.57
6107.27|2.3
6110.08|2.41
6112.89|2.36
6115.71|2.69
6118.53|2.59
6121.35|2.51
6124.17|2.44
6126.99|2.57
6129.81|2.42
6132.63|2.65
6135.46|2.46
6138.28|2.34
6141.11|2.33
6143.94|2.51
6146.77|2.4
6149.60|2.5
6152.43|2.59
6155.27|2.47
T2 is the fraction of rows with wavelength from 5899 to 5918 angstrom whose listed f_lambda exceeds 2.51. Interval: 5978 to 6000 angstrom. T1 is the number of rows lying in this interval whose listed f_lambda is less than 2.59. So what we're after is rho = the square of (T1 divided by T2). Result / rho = 67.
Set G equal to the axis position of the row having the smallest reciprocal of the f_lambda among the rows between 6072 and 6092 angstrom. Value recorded 6084.81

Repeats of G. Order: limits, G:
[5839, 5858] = 5843.15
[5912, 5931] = 5924.43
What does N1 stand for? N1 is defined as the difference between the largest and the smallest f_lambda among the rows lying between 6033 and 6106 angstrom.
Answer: 0.75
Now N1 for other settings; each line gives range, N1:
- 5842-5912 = 1.09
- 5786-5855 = 0.85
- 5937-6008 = 0.45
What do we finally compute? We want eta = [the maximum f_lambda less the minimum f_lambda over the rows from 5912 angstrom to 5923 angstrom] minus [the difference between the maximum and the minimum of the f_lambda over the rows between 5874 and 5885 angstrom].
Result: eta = -0.5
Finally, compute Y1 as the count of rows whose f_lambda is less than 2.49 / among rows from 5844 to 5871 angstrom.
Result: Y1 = 1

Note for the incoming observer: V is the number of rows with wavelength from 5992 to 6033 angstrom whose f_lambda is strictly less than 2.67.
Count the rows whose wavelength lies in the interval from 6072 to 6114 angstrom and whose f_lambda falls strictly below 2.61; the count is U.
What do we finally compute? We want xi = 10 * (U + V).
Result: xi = 200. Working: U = 8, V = 12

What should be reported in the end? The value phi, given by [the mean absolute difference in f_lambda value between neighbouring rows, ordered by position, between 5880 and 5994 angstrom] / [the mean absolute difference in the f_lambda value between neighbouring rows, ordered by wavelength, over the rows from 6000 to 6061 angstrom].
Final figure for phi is 0.98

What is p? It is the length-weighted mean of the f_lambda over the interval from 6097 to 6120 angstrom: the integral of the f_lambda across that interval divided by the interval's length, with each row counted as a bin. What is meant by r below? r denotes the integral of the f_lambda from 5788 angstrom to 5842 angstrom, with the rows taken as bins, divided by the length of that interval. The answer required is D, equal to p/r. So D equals 0.96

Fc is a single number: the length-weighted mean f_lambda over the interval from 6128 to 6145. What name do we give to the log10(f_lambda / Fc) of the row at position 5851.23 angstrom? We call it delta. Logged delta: 0.027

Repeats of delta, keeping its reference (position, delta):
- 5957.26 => 0.030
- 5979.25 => 0.005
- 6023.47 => 0.010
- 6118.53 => 0.023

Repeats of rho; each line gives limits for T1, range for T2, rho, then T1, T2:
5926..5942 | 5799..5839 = 25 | 4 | 0.80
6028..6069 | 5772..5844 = 144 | 8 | 0.67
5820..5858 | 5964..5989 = 127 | 5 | 0.44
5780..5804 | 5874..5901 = 100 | 6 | 0.60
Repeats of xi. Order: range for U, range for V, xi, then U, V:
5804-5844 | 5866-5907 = 140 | 5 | 9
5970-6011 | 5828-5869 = 210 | 14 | 7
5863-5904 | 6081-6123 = 160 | 7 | 9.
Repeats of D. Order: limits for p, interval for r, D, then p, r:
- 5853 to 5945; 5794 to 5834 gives 1.01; 2.69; 2.66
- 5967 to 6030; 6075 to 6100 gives 0.92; 2.52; 2.74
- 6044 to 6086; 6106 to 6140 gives 1.07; 2.64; 2.48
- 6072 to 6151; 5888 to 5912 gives 1.00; 2.58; 2.57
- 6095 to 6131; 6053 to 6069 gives 0.95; 2.54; 2.67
